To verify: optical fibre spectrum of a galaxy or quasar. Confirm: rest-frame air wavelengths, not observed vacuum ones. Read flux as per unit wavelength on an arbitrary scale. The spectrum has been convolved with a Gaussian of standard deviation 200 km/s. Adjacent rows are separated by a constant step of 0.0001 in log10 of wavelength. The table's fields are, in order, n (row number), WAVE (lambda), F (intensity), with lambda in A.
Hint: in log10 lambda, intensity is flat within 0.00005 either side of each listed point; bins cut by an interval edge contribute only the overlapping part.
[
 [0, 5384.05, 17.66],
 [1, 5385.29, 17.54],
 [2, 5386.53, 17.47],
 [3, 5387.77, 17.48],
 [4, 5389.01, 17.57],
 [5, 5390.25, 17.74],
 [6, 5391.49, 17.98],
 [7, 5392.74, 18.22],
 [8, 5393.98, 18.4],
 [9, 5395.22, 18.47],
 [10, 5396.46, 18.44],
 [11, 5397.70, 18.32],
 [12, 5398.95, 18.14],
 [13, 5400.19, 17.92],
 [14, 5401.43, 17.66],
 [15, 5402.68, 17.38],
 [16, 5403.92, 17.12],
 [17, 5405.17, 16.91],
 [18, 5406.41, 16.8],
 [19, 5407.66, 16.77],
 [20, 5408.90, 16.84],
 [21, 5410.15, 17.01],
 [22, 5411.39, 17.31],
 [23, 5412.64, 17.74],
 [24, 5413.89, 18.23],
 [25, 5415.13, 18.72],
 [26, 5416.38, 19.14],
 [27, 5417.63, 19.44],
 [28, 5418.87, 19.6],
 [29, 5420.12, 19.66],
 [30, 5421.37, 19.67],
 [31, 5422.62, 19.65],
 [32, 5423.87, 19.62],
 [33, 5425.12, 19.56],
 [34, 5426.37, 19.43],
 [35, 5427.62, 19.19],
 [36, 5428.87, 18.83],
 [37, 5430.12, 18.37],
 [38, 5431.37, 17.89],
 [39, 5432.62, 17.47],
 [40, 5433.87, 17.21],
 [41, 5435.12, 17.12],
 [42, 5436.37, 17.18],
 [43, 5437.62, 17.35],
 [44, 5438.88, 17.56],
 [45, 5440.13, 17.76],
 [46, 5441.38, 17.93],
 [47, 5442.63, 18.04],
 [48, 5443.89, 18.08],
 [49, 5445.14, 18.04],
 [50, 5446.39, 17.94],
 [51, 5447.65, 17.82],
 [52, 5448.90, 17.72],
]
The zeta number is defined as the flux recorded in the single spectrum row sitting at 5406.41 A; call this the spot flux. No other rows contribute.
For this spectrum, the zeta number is 16.8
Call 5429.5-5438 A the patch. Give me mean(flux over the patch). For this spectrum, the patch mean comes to 17.5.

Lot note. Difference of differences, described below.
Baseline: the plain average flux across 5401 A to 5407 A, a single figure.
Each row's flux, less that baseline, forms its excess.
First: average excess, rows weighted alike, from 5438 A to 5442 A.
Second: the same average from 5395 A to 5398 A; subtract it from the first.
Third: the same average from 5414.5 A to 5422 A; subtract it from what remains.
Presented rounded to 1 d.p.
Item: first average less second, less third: -2.9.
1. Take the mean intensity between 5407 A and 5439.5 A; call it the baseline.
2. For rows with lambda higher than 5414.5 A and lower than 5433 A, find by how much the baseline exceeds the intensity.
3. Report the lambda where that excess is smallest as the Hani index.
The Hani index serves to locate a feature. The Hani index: 5421.37 A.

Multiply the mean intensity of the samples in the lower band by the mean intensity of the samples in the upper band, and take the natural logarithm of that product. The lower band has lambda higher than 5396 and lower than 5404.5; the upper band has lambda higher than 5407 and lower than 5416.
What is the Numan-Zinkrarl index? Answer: 5.75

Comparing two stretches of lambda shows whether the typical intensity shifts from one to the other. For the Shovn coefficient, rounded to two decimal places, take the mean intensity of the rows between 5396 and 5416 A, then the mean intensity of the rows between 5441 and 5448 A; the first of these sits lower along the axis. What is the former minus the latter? -0.39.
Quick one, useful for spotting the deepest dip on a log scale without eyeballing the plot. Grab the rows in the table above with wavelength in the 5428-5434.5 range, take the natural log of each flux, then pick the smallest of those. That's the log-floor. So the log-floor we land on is 2.85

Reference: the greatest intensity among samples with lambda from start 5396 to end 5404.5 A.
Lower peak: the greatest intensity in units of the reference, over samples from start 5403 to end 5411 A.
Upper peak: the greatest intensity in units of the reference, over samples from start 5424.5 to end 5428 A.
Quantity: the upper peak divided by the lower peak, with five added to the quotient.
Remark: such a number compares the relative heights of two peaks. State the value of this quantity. 6.14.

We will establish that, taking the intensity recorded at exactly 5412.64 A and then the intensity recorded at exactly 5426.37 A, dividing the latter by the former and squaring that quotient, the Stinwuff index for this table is 1.20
